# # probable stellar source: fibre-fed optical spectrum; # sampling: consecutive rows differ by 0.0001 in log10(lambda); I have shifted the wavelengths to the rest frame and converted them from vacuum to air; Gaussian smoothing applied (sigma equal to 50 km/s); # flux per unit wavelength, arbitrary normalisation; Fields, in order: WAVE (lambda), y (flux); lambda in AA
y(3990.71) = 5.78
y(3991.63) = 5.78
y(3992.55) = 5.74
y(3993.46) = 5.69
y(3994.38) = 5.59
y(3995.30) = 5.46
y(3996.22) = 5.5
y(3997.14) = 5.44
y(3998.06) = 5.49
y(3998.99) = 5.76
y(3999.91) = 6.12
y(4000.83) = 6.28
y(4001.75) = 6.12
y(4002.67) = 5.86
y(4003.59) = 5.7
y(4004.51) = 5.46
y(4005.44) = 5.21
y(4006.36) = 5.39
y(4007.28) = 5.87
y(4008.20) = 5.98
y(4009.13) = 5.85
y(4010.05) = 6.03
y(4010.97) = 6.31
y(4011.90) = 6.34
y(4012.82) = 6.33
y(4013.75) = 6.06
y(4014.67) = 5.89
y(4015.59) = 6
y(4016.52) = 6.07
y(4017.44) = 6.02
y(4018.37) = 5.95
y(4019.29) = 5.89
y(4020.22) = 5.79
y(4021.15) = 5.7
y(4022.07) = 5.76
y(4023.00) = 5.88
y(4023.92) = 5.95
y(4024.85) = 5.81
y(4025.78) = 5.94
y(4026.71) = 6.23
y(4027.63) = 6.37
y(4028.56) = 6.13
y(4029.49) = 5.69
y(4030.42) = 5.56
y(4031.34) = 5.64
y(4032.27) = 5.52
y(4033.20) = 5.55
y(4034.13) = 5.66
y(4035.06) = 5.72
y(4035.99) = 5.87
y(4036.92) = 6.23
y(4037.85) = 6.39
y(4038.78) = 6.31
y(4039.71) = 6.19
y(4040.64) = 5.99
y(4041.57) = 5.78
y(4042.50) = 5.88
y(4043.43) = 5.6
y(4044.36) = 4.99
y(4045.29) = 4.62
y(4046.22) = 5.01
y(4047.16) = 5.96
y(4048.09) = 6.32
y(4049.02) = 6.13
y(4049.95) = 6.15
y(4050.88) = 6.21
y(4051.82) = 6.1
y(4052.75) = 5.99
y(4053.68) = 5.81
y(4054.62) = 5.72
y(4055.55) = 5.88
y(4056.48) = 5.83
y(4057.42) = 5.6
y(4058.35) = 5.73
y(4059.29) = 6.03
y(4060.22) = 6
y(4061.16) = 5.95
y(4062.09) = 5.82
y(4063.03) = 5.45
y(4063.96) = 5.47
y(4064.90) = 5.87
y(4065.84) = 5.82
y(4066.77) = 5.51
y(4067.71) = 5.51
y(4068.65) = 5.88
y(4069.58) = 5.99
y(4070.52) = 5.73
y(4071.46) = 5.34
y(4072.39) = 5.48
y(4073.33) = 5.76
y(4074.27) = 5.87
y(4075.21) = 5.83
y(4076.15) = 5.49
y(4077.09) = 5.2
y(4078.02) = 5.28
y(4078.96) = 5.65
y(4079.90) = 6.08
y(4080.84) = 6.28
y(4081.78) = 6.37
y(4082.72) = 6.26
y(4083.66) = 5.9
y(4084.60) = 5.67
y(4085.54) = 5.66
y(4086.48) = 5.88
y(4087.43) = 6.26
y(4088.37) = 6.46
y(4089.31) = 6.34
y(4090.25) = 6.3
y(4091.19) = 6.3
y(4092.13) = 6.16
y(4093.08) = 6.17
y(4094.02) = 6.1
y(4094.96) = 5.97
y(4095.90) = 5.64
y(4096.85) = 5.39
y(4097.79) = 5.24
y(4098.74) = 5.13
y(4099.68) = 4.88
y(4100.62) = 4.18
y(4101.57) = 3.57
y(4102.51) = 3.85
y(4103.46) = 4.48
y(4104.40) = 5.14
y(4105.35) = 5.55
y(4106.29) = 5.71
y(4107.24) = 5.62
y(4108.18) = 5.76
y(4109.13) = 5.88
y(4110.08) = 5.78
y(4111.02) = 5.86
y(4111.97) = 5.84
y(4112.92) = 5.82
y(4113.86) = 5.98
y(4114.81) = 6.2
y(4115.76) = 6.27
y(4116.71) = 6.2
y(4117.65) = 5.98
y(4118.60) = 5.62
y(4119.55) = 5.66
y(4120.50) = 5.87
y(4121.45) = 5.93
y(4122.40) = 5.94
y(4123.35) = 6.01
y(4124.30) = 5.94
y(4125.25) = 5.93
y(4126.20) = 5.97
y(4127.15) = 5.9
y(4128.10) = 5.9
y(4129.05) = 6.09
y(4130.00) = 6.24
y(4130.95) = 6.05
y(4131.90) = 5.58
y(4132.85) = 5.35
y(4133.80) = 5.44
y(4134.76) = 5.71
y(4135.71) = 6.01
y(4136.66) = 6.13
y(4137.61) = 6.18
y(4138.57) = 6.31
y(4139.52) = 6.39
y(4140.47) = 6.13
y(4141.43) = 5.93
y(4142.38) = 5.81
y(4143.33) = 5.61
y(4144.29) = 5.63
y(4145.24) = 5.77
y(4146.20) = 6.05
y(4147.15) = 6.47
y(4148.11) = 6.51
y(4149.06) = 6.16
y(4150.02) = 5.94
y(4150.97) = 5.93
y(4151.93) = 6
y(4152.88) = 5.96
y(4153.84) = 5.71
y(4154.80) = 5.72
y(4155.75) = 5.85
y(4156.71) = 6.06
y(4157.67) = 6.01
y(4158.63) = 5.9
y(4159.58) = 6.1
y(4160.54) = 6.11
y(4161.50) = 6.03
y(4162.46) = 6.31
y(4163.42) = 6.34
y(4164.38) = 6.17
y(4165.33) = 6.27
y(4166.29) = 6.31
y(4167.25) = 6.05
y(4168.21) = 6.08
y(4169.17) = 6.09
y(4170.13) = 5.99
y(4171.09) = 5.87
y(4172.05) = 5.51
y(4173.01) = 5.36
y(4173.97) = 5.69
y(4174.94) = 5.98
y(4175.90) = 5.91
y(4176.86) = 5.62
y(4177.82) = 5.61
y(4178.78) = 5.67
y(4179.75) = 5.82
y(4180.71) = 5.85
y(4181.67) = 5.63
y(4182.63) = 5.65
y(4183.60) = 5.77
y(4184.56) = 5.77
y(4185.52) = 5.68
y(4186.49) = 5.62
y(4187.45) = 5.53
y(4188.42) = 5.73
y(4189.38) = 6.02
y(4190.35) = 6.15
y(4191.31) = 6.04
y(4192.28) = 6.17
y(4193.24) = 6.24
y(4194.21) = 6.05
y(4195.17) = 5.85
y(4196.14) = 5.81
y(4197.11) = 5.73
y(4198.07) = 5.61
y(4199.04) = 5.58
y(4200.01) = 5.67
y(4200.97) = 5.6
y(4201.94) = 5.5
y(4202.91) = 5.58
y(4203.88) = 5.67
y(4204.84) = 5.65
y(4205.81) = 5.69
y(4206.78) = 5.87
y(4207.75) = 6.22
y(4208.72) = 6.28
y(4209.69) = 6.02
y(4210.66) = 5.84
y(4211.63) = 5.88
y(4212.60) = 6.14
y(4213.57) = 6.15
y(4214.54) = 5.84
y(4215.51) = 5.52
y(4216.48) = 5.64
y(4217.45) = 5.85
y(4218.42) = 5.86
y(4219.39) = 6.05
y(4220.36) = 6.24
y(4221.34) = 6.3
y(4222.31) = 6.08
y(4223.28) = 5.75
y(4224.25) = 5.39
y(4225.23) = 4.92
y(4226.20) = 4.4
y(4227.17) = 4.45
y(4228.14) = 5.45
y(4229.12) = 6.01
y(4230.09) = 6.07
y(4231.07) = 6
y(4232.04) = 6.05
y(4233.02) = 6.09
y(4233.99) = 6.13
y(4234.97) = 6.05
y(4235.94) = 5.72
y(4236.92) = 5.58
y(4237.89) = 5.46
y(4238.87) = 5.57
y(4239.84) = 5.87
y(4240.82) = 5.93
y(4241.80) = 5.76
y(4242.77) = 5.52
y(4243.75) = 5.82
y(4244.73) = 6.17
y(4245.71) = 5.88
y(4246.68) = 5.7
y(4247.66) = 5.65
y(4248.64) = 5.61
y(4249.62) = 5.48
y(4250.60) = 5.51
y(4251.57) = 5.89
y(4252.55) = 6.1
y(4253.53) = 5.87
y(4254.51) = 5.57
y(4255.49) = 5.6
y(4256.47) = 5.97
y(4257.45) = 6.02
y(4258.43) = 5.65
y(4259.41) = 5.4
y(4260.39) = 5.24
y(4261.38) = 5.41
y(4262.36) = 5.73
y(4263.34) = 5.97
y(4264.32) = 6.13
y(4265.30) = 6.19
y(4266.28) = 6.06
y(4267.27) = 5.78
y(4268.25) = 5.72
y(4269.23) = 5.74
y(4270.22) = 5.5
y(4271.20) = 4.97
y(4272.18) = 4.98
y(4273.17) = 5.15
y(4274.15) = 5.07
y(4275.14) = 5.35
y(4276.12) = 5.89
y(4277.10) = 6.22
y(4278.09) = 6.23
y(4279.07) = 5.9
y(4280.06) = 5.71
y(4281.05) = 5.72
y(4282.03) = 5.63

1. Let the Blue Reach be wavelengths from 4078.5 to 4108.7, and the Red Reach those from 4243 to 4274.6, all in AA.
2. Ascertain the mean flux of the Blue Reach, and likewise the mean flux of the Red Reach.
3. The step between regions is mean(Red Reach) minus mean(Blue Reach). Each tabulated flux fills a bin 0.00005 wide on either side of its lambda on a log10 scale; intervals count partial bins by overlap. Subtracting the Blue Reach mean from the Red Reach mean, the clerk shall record 0.0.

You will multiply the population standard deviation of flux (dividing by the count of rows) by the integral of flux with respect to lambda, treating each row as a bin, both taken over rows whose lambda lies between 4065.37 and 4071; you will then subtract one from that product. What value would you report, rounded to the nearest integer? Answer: 5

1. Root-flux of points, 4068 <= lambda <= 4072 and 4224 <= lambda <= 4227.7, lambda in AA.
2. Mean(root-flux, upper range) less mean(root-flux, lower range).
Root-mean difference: -0.21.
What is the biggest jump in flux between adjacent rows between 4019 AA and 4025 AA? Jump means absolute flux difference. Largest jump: 0.14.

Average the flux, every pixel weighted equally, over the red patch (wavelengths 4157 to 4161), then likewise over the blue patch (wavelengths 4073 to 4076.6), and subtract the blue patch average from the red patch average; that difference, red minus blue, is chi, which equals 0.3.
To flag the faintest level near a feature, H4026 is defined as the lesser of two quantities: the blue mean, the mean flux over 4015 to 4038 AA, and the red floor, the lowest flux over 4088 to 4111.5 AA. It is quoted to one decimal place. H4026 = 3.6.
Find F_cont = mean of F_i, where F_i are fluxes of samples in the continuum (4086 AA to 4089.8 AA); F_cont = 6.2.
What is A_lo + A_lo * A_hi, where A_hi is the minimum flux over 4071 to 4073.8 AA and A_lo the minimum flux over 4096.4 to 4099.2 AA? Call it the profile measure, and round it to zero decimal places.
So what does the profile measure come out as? 33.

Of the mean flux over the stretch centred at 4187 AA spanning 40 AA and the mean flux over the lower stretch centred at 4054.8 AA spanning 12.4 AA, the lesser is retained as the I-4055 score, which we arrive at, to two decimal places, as 5.78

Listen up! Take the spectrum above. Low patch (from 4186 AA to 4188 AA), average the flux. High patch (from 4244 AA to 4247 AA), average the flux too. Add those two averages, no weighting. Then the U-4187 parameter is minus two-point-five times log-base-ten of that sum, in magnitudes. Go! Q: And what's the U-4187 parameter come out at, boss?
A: -2.65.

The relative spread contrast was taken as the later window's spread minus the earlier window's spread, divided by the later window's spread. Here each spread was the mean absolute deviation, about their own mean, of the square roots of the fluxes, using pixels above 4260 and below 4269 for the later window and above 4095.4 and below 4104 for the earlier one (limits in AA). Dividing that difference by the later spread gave -1.7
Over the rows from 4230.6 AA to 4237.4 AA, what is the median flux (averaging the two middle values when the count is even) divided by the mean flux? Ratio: 1.02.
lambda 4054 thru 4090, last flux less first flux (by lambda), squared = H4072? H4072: 0.38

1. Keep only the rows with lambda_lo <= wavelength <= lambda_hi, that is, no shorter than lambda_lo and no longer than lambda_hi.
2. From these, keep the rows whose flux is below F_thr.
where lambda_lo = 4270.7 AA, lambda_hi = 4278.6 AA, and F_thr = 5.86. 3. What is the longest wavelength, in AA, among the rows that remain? 4275.14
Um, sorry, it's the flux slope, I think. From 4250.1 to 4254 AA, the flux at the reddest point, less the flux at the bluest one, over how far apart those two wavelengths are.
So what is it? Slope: 0.12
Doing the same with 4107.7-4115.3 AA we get 0.07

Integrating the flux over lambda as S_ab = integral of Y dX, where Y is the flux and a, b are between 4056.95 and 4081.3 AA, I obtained 139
